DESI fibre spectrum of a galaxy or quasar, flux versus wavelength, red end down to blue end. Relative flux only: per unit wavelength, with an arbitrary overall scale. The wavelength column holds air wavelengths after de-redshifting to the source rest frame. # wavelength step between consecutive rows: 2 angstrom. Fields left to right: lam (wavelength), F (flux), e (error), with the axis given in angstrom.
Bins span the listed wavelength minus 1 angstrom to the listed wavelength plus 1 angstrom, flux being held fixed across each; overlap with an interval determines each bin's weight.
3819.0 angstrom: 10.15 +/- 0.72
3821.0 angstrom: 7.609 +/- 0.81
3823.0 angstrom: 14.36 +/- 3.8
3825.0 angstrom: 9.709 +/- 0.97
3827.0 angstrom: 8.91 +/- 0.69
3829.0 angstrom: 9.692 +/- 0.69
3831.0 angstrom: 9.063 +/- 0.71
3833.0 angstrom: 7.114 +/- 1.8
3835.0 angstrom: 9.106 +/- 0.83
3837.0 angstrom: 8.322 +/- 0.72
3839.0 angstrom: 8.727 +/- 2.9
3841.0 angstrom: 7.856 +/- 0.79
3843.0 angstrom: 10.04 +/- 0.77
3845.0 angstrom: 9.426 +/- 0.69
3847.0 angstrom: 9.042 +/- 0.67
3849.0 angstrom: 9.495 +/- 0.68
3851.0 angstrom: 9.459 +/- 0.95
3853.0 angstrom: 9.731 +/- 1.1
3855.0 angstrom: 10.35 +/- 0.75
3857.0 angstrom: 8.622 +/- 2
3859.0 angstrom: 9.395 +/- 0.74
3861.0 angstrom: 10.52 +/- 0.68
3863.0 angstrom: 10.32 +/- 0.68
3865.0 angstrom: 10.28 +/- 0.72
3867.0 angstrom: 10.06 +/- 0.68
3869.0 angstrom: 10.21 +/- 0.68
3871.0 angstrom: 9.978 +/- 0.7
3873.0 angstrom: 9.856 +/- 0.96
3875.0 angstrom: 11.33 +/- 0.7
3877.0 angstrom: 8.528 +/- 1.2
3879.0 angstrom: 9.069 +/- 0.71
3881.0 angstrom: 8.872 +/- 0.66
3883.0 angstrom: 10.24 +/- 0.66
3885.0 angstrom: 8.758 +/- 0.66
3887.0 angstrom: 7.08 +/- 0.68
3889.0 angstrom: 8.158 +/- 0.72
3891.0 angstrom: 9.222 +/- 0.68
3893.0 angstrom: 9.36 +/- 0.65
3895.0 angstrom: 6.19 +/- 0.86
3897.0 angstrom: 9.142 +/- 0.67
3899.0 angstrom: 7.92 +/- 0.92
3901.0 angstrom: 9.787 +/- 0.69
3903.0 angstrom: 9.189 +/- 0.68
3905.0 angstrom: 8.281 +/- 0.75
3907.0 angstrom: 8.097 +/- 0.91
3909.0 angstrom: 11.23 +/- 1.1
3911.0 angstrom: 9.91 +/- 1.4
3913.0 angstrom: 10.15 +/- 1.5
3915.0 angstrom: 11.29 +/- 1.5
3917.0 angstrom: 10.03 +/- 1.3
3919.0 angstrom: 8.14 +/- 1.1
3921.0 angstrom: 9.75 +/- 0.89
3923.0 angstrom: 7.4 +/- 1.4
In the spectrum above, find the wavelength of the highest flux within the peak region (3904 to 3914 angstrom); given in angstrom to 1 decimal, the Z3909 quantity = 3909.0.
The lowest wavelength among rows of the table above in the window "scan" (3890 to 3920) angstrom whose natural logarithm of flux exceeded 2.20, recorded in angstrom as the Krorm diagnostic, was 3891.0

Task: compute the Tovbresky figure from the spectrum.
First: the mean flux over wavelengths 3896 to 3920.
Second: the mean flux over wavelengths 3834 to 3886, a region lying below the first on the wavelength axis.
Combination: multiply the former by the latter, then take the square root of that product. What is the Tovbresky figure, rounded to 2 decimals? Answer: 9.48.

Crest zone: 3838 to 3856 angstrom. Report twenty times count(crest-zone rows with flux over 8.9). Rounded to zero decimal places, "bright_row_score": 140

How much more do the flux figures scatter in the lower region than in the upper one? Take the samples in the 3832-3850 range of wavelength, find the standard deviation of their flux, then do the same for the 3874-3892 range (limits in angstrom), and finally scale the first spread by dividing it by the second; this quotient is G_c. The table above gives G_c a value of 0.75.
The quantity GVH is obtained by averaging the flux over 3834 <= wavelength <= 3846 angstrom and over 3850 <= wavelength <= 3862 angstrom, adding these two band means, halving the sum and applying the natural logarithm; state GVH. 2.23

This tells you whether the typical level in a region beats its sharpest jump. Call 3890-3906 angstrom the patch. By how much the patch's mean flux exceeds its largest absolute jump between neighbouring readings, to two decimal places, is 5.47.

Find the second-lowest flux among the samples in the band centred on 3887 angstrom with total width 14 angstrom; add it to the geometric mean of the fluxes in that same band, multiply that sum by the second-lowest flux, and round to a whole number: 138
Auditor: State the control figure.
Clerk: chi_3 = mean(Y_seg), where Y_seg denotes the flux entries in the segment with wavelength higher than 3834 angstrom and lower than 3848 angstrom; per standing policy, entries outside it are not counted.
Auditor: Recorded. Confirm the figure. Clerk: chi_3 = 8.9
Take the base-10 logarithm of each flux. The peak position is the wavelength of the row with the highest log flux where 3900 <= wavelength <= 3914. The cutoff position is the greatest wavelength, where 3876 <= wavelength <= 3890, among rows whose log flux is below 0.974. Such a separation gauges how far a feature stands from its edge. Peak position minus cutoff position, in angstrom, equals 20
